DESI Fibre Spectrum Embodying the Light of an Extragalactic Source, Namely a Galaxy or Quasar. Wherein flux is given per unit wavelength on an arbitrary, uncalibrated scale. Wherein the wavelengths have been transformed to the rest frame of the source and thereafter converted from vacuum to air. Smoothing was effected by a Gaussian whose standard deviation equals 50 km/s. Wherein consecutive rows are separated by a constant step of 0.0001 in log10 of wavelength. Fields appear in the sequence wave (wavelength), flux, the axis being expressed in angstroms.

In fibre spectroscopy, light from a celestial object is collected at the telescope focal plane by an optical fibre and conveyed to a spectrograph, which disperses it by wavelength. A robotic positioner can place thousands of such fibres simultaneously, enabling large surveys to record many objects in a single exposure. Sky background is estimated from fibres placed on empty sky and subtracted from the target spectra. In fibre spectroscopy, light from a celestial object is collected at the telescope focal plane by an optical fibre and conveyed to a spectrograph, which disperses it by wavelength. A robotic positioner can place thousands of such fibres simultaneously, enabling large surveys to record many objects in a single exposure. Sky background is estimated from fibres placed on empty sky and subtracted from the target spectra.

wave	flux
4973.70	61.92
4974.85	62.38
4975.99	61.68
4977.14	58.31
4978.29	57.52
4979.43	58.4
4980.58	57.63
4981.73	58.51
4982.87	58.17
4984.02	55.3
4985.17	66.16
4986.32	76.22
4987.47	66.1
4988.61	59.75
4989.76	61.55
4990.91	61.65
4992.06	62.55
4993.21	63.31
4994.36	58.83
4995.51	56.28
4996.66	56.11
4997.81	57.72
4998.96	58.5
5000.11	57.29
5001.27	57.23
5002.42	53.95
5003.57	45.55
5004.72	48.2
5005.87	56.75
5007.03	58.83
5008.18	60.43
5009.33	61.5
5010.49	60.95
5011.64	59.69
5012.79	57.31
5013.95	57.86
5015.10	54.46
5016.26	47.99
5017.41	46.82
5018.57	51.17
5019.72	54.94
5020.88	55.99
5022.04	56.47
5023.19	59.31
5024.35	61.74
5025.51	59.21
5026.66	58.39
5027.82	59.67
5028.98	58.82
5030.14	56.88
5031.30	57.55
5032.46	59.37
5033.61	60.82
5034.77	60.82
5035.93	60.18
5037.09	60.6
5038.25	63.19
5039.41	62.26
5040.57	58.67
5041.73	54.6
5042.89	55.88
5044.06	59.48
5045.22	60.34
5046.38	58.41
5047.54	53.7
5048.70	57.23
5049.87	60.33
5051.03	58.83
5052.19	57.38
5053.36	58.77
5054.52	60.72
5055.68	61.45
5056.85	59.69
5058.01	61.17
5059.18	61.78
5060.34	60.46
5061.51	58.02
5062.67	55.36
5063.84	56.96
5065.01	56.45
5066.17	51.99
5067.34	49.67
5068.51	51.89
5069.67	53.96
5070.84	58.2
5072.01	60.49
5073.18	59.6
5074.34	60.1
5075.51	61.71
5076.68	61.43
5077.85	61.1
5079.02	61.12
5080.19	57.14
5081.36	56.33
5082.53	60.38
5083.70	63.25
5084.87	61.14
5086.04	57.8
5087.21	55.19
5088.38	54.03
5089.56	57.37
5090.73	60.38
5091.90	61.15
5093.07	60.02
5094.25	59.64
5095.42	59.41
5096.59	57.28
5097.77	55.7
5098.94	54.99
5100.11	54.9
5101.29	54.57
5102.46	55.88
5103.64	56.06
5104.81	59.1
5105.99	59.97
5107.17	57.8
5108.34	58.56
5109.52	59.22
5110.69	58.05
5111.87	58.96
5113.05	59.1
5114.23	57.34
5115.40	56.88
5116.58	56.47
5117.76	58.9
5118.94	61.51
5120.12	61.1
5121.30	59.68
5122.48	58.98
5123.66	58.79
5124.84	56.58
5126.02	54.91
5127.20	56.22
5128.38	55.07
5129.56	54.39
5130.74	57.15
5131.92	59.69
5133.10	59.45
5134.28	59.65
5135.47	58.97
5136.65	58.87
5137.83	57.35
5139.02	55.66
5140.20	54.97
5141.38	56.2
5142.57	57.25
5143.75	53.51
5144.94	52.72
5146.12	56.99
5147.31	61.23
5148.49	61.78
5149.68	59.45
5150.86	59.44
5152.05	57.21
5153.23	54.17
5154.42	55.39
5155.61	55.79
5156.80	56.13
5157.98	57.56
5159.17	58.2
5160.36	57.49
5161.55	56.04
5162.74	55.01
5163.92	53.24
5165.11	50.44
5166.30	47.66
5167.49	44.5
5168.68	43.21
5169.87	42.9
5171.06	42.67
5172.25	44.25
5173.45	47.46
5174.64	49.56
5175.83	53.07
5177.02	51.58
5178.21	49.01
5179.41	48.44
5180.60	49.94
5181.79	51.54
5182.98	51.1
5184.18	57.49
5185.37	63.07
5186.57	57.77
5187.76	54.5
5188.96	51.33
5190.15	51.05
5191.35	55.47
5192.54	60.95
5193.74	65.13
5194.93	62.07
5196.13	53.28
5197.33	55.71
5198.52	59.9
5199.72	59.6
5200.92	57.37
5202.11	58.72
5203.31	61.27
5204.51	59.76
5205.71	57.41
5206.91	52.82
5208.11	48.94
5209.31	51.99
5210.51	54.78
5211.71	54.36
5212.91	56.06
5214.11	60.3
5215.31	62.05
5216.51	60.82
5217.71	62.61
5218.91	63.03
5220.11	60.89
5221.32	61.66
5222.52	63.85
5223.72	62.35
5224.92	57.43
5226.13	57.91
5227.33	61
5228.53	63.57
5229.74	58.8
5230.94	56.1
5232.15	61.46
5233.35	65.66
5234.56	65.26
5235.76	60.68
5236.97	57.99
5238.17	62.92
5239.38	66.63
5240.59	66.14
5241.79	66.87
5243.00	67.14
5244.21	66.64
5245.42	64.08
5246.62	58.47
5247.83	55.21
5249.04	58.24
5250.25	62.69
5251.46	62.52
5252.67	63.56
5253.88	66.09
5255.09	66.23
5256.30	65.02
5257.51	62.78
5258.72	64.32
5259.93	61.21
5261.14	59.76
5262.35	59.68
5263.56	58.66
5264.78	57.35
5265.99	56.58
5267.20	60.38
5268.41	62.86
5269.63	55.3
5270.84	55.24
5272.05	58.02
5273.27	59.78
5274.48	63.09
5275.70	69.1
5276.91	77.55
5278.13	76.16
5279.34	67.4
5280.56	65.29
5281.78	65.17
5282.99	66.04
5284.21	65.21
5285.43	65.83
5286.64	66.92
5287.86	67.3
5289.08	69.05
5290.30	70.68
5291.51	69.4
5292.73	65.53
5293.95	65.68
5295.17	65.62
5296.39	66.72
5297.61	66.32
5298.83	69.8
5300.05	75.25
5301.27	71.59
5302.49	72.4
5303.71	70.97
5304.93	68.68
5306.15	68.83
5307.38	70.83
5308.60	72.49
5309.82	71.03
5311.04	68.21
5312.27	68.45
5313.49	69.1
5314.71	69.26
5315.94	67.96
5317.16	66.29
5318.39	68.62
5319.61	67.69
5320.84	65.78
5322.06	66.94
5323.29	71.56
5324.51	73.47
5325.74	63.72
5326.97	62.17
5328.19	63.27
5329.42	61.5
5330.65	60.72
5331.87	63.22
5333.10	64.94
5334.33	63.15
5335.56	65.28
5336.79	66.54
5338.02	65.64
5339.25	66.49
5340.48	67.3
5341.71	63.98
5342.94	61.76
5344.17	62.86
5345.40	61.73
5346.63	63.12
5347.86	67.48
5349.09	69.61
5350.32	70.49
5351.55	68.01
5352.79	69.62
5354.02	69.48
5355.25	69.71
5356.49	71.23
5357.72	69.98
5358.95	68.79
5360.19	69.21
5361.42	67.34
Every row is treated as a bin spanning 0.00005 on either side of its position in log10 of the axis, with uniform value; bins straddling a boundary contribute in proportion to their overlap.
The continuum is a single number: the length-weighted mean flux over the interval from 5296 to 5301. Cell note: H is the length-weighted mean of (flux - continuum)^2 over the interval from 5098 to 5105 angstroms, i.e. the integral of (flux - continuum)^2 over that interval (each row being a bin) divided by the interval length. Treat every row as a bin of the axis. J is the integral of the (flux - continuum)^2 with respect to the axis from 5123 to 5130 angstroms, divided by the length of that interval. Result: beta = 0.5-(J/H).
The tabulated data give -0.46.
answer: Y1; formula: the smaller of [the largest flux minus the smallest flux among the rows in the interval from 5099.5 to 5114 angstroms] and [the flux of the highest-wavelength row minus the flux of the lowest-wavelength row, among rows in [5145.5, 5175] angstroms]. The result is -7.4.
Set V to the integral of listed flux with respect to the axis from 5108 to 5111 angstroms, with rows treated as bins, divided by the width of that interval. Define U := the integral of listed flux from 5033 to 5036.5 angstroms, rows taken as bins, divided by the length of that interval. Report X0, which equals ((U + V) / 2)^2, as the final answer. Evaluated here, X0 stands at 3567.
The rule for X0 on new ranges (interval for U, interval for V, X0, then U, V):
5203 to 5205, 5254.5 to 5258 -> 3915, 60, 65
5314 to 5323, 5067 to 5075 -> 3856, 68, 57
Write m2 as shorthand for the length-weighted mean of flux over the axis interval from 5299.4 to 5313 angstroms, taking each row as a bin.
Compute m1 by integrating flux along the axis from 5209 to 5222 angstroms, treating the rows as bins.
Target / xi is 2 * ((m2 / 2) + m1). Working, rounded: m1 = 769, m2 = 70.8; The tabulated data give 1609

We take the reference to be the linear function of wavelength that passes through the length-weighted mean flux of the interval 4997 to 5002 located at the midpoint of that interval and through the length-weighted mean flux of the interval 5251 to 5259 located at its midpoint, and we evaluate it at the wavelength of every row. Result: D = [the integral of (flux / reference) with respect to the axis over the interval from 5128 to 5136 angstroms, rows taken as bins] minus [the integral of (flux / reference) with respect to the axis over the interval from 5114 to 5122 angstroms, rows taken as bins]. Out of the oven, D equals -0.2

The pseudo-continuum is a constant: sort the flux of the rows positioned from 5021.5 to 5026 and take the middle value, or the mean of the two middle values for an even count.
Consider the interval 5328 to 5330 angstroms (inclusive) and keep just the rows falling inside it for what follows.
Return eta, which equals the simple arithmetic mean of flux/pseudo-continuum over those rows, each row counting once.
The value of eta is 1.05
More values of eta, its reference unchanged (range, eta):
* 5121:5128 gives 0.97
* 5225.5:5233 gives 1.01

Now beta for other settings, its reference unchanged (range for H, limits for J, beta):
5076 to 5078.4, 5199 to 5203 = -1.19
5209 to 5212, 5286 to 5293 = 0.48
